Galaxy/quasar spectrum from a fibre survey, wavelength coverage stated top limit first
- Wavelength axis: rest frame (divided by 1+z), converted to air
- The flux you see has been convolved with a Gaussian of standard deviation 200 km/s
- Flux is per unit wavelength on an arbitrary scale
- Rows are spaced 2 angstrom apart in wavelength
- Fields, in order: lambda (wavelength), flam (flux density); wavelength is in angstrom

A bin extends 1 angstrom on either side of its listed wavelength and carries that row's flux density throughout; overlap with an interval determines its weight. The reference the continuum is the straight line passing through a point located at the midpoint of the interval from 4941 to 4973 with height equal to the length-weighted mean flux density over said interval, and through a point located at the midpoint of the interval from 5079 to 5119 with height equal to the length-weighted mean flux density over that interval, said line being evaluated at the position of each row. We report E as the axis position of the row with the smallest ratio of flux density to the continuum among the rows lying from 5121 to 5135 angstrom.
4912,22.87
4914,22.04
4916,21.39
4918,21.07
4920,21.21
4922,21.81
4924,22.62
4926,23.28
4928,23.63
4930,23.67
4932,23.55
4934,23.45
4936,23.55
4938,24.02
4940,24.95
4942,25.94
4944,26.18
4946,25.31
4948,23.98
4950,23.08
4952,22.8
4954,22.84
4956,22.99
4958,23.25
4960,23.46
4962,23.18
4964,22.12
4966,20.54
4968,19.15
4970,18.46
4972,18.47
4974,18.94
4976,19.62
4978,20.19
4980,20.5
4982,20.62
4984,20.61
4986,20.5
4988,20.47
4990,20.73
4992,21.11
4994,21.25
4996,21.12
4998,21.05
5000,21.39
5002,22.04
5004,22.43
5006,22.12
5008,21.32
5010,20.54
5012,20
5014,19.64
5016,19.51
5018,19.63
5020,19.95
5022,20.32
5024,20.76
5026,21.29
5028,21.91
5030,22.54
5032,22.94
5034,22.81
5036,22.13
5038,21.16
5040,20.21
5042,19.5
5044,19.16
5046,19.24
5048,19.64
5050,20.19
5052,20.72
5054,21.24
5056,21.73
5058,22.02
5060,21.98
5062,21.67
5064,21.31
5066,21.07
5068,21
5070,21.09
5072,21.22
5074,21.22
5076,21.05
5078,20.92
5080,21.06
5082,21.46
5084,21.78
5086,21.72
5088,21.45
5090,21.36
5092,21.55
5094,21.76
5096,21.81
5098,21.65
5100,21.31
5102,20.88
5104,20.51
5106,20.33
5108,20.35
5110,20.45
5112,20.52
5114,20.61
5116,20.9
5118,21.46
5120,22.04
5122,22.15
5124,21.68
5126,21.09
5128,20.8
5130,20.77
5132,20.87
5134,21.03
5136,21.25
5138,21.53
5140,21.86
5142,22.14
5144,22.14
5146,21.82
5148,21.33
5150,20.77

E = 5130 angstrom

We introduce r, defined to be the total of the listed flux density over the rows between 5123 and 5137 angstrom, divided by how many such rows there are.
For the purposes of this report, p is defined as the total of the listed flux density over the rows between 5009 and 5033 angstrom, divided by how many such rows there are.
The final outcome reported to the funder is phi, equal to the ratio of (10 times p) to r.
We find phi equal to 9.8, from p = 20.8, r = 21.1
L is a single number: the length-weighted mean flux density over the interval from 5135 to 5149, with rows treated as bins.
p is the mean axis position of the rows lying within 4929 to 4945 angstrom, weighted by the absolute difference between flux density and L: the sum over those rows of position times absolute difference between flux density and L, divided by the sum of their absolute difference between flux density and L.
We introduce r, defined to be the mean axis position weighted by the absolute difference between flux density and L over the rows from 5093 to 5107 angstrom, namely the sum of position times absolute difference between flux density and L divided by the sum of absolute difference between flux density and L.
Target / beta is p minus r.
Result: -164.9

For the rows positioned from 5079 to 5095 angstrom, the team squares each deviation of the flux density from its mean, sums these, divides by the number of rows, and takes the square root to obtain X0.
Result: 0.23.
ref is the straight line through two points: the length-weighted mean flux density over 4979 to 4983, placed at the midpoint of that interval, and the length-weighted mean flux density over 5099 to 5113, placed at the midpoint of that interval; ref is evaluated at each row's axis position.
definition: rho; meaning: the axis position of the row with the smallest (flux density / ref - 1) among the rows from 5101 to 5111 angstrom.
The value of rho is 5106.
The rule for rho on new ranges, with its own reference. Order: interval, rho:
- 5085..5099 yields 5090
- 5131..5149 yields 5132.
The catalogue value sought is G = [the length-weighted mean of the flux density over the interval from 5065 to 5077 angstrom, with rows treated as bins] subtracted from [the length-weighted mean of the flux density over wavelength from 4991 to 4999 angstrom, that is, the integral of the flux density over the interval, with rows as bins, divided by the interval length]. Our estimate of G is 0.0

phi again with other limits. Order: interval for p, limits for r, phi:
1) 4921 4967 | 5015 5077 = 11.2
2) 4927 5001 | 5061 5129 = 10.4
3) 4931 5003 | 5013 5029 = 10.8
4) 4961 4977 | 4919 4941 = 8.6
